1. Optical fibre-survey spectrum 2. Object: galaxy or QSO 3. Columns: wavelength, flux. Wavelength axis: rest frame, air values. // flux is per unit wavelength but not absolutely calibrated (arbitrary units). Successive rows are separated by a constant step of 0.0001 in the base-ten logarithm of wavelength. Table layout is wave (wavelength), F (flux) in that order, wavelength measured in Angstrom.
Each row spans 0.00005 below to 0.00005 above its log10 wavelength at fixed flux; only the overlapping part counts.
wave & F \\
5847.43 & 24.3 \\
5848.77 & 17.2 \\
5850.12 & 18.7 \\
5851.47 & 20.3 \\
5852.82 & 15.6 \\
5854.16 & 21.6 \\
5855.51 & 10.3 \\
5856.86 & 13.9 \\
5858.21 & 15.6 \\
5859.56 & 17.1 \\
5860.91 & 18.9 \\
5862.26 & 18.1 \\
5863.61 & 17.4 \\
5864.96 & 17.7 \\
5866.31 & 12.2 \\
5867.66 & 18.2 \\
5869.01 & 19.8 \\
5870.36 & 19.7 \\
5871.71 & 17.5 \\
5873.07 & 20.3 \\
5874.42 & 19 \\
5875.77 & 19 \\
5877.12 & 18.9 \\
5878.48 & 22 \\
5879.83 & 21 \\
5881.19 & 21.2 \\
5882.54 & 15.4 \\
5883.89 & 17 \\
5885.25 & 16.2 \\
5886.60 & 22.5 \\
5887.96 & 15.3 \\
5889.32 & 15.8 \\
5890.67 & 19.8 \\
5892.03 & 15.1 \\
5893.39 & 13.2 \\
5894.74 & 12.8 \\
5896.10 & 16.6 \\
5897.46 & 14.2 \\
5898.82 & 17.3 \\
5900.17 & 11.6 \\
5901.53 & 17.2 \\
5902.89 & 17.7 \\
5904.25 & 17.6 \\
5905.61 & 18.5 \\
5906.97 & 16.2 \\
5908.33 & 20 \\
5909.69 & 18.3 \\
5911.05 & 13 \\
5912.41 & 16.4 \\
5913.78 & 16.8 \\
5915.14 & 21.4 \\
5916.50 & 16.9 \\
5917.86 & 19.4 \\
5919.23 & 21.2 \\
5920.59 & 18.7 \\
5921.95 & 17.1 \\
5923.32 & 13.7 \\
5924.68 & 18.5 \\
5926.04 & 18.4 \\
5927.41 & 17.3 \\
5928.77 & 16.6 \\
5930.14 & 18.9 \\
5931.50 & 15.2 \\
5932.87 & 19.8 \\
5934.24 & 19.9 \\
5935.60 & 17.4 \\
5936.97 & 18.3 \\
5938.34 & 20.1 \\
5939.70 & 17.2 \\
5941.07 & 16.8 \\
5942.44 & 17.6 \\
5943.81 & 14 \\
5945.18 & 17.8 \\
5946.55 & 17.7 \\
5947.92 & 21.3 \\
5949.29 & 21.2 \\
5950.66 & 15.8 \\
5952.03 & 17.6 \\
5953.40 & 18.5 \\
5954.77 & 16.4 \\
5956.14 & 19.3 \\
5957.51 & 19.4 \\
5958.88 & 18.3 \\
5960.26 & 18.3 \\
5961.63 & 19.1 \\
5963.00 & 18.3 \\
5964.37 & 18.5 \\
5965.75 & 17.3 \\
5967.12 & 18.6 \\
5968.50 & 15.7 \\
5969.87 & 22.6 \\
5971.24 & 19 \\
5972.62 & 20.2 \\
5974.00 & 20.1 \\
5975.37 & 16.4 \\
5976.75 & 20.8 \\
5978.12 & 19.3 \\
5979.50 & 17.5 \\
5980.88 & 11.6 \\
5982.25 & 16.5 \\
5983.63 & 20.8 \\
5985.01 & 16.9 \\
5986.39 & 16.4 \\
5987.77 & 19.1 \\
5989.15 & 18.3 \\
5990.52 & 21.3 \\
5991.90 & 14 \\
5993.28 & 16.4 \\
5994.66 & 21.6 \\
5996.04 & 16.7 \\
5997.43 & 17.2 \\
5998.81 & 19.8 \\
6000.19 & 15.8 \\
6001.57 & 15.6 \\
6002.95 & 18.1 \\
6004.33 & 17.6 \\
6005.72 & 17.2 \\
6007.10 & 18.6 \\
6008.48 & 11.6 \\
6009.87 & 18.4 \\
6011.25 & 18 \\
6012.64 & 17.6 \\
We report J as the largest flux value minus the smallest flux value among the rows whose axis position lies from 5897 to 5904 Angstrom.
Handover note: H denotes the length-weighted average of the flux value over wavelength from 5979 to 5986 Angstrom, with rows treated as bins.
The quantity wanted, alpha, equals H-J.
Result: 11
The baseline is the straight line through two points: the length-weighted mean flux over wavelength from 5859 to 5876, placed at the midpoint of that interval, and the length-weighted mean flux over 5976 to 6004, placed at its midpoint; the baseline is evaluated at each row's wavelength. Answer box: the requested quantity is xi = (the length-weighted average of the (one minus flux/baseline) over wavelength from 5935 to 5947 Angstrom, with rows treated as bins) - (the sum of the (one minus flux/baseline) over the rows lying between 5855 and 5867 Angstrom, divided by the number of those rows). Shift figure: -0.11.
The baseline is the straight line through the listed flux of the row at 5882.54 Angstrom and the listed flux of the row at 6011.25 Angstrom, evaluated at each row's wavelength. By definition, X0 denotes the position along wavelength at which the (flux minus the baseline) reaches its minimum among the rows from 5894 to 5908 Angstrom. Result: 5900.17 Angstrom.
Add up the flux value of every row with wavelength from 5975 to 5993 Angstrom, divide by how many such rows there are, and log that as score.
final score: 17.61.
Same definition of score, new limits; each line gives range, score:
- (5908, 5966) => 17.99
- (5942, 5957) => 17.93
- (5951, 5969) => 18.10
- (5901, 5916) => 17.55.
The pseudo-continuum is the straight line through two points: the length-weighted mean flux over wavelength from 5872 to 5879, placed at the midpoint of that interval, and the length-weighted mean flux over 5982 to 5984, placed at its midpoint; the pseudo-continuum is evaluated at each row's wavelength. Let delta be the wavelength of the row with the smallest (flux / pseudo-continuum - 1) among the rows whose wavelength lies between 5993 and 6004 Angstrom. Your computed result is 6001.57 Angstrom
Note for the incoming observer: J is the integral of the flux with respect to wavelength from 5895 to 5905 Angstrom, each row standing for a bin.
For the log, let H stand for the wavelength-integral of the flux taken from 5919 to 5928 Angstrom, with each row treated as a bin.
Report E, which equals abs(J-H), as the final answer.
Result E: 0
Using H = 159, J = 159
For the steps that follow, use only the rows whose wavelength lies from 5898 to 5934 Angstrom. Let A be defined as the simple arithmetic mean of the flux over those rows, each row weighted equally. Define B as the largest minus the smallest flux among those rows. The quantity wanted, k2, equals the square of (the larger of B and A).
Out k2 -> 305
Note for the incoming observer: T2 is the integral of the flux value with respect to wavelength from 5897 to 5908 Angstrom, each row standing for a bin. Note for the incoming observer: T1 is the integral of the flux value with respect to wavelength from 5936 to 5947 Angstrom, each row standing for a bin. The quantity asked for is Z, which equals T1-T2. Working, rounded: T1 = 192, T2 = 181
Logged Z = 11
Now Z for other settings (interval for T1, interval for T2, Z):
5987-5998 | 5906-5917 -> 7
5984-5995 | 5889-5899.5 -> 34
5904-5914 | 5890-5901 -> 5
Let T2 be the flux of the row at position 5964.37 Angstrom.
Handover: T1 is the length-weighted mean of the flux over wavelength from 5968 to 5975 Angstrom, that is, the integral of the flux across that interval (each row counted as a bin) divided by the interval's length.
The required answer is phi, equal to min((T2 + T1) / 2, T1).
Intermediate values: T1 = 19.5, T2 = 18.5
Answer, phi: 19.0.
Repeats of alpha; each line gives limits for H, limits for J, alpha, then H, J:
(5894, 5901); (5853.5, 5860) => 3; 14.6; 11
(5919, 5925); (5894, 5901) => 12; 17.6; 6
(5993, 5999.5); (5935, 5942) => 15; 18.4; 3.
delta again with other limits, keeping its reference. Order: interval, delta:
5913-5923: 5913.78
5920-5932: 5923.32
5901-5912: 5911.05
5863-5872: 5866.31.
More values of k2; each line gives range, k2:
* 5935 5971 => 331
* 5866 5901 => 302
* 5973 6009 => 307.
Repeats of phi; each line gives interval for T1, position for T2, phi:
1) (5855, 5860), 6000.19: 14.2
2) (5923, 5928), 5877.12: 17.2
